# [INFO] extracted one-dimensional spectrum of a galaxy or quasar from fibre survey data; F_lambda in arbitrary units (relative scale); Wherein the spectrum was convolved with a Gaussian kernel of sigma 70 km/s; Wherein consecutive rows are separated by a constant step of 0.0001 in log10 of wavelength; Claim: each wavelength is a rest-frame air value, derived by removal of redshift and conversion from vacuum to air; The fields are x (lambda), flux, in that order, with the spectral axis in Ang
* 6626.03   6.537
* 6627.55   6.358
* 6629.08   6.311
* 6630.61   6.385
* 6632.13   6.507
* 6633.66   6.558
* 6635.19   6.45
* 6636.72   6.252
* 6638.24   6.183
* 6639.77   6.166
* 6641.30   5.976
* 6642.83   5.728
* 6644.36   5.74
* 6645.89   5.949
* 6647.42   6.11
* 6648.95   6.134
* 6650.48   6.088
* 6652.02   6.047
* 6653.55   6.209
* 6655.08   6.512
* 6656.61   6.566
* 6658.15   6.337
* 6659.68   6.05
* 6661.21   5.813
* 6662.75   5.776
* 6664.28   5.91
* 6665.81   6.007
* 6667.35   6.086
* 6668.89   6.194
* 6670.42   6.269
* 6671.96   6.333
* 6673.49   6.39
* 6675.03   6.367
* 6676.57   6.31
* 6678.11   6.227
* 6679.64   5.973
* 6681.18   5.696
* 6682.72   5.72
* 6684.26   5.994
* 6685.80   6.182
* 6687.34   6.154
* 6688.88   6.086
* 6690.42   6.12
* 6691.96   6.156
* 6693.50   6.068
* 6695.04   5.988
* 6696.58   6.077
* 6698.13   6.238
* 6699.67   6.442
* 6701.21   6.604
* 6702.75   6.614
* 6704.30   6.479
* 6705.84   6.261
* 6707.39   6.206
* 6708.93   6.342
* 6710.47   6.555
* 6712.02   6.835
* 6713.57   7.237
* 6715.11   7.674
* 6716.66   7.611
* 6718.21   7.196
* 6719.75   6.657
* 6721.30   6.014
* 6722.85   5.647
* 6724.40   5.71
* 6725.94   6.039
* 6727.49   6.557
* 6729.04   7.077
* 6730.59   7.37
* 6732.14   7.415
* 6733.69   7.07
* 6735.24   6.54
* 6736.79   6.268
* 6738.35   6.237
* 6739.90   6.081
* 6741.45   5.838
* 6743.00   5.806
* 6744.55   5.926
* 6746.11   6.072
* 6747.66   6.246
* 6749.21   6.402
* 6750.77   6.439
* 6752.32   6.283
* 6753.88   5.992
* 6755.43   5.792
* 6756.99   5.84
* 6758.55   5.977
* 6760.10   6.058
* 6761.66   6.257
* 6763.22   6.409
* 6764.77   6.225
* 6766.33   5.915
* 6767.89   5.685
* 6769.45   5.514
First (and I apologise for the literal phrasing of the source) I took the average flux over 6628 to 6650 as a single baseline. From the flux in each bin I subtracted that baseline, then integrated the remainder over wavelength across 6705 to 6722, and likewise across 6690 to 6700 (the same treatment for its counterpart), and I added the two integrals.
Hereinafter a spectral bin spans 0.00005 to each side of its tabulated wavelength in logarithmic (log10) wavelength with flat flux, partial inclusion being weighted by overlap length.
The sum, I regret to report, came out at 10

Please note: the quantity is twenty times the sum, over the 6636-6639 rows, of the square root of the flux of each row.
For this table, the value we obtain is 100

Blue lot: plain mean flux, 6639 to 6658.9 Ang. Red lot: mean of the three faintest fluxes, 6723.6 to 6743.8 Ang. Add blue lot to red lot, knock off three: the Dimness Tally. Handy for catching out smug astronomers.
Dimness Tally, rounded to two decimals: 8.90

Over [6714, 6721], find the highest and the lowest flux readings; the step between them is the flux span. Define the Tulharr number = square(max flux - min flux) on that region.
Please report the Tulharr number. 1.0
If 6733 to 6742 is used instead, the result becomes 1.5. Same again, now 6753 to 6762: 0.2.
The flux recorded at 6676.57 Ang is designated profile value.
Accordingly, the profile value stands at 6.31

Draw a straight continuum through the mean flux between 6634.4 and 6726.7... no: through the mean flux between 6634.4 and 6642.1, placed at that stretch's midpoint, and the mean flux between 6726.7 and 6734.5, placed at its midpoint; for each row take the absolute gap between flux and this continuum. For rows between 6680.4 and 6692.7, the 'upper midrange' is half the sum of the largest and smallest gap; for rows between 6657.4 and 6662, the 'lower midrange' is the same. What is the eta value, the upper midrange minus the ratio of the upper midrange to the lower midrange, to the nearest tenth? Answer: -1.4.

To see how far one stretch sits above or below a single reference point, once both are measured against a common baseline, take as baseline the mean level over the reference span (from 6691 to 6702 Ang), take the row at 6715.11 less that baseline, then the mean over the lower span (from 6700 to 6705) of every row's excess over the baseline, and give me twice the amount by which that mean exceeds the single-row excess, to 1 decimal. -2.2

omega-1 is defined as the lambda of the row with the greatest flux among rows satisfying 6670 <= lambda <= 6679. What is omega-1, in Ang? 6673.49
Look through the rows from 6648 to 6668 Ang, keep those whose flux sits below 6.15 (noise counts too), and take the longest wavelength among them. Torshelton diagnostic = 6667.35 Ang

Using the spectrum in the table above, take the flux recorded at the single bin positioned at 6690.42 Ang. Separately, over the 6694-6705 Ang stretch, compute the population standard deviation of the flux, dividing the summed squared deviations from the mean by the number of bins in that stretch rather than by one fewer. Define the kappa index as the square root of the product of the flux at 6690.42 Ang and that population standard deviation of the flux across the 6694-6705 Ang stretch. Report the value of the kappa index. 1.2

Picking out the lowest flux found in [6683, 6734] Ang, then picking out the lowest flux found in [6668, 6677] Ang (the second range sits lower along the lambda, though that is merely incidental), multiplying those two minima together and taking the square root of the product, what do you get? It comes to 5.91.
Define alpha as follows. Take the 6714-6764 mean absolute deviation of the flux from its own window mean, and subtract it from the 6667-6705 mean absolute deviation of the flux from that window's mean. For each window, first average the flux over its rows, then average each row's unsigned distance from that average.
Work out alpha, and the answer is -0.284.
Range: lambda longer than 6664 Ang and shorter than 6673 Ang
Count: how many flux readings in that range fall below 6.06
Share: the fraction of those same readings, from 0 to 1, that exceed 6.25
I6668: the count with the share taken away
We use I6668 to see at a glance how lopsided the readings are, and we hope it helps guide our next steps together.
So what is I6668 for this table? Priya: 1.7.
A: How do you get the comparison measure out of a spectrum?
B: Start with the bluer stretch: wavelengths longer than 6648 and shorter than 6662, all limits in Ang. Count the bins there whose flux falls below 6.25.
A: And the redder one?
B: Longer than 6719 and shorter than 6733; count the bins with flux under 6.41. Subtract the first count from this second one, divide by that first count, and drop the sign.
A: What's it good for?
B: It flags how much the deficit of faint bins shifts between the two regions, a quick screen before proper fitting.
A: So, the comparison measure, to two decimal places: 0.33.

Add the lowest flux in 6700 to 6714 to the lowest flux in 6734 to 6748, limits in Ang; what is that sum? 12.0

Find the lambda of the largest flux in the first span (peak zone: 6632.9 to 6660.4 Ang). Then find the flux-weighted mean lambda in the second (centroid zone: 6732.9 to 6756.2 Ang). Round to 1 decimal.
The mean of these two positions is 6700.5 Ang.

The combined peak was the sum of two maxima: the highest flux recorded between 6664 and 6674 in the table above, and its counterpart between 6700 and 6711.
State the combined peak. 13.0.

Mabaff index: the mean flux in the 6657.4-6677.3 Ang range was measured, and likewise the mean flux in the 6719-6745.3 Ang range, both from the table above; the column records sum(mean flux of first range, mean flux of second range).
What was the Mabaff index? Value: 12.5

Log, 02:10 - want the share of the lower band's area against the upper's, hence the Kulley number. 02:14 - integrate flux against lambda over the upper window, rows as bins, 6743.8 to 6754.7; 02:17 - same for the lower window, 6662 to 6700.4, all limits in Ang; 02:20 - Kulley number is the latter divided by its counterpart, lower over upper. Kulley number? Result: 3.5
